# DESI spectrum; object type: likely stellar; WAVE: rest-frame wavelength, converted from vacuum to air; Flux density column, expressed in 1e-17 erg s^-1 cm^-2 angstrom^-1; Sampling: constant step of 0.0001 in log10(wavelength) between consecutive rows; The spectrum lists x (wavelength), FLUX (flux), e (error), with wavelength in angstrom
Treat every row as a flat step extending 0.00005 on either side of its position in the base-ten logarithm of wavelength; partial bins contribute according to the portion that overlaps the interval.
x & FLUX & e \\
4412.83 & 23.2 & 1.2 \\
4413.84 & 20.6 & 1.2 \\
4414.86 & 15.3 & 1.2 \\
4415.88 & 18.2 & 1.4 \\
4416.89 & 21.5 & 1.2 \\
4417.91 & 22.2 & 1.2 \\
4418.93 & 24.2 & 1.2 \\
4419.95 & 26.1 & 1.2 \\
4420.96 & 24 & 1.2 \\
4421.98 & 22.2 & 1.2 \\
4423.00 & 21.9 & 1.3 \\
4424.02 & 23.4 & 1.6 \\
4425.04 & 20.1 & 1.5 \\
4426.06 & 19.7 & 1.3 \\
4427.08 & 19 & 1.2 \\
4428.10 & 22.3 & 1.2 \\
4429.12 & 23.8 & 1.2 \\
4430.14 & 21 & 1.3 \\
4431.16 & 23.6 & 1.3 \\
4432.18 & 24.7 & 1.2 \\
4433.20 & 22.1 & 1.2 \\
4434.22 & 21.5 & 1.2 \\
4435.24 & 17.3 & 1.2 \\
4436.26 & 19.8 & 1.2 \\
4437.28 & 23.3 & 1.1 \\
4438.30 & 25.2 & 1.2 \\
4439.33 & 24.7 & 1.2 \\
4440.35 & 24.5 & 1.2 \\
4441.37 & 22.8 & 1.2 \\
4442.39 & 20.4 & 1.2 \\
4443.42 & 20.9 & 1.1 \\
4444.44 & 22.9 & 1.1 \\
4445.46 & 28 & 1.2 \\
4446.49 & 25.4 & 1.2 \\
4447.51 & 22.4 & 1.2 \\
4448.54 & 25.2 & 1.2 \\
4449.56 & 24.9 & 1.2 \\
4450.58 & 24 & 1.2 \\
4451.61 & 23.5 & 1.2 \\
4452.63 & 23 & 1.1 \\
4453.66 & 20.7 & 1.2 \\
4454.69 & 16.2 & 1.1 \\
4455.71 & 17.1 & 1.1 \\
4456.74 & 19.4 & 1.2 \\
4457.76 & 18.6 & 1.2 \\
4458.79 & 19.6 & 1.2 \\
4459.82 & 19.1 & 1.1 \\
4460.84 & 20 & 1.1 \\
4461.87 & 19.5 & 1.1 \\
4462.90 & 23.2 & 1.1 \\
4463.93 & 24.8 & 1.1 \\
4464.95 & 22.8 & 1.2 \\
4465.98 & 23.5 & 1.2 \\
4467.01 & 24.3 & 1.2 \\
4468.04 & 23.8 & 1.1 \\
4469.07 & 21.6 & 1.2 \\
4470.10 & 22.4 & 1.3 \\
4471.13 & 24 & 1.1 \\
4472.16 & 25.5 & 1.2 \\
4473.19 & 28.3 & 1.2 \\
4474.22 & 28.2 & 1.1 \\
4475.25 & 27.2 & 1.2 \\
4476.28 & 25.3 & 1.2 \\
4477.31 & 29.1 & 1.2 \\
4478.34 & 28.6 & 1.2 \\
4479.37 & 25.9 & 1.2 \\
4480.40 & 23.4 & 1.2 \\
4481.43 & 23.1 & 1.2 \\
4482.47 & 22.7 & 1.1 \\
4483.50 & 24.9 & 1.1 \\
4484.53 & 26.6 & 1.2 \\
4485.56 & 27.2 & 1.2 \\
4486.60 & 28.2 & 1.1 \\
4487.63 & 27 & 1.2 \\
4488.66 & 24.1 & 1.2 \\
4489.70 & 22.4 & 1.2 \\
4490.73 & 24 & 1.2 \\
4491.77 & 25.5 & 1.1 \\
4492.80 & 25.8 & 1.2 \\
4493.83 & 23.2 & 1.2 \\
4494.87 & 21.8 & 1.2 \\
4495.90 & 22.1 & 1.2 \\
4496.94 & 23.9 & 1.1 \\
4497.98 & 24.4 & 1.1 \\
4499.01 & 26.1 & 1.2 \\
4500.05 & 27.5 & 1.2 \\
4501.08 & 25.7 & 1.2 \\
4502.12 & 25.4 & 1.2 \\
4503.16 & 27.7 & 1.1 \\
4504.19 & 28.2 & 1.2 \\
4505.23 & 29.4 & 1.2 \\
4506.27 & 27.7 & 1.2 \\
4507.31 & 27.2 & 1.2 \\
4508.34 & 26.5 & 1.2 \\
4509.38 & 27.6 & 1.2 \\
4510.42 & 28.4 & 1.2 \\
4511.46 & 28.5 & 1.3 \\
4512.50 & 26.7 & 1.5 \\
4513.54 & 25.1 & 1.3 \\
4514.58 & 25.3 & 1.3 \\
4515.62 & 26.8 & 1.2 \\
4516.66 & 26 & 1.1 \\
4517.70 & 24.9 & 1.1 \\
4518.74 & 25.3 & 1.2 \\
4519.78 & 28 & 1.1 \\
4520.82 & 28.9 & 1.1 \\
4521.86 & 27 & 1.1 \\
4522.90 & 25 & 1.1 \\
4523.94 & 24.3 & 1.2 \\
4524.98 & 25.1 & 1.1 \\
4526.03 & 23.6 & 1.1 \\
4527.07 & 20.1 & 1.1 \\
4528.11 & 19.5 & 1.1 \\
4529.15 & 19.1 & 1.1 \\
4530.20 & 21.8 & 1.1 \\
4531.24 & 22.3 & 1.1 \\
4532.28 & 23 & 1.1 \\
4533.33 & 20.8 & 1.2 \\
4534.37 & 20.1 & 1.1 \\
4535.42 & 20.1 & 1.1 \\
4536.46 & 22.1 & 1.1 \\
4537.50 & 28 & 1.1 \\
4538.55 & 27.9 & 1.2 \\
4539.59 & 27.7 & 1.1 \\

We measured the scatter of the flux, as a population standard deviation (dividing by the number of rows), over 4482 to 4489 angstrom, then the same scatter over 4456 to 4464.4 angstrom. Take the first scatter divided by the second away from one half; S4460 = -0.37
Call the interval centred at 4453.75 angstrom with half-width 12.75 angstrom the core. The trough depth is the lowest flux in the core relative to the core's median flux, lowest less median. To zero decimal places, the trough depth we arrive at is -7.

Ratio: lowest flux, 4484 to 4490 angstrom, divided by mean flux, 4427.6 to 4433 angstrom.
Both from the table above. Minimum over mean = 0.97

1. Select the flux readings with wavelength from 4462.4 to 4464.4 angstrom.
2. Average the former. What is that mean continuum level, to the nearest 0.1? 24.0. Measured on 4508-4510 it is 27.1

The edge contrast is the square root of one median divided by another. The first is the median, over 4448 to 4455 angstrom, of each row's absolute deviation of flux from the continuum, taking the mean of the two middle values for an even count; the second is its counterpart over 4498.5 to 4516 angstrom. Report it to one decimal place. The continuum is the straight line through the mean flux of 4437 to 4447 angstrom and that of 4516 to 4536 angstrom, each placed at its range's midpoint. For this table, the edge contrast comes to 0.6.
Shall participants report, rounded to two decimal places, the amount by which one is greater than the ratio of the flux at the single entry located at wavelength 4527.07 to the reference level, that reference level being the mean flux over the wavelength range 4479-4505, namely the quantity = 0.20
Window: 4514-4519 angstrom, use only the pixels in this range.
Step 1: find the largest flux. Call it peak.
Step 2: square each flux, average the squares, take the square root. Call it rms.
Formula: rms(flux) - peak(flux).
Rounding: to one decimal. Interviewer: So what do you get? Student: -1.1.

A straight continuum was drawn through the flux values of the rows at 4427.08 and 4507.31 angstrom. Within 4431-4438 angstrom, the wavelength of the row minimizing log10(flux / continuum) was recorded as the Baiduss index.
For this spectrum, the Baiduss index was 4435.24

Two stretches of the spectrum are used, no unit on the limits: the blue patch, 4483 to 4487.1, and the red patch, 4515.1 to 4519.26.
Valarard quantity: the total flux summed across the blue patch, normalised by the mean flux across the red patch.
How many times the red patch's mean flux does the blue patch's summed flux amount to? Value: 4.15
